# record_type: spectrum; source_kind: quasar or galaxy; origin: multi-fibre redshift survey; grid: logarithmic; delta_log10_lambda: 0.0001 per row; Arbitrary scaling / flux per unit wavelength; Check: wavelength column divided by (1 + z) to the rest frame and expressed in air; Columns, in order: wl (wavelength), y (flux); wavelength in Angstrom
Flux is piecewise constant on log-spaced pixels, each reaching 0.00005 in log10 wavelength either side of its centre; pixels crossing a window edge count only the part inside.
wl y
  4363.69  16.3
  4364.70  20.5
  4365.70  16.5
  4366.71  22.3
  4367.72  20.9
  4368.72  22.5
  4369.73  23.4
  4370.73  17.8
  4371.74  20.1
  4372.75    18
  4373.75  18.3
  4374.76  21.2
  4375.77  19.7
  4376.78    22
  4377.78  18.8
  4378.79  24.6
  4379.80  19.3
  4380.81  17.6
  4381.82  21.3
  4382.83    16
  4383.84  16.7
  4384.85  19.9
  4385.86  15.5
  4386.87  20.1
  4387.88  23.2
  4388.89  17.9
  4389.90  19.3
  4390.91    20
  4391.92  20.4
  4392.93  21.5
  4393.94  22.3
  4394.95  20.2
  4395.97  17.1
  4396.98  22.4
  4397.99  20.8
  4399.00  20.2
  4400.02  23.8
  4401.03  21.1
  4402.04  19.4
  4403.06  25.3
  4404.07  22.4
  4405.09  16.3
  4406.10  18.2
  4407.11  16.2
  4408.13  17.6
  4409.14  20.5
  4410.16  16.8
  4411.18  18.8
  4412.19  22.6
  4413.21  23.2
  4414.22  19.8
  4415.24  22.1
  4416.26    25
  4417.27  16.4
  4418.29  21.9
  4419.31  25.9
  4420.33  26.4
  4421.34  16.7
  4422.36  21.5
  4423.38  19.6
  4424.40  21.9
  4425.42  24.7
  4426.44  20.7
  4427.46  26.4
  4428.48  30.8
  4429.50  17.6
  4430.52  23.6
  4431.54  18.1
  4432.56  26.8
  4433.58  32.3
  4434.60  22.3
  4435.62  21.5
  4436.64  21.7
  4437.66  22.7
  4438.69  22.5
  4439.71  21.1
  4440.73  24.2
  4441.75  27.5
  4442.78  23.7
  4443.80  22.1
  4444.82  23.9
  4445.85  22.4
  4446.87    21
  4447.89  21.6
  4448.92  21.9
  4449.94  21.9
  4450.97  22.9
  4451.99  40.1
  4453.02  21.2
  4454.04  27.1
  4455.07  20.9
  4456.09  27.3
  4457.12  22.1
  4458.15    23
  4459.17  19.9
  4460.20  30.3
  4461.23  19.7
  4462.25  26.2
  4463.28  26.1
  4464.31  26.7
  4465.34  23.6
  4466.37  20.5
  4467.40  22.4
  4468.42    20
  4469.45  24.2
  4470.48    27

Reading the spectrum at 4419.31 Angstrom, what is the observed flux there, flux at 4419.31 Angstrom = 25.9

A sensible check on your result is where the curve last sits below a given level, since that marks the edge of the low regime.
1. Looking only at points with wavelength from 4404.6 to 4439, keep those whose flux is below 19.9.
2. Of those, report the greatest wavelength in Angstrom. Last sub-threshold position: 4431.54 Angstrom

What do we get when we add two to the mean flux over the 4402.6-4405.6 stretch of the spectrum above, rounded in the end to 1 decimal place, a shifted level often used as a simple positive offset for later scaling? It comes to 23.3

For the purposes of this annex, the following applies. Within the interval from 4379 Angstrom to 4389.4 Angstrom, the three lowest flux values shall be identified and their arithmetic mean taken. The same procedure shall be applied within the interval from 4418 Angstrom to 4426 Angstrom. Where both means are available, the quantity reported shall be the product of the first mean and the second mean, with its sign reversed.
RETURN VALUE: -310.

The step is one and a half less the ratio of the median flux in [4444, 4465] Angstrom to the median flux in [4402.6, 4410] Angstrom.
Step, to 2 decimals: 0.26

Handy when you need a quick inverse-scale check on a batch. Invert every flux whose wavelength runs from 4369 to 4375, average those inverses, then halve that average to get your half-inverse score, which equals 0.0255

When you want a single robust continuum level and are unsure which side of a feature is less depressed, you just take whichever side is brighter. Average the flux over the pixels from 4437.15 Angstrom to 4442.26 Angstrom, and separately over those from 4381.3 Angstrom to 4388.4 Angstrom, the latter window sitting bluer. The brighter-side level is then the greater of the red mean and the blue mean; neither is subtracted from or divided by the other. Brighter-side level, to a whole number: 24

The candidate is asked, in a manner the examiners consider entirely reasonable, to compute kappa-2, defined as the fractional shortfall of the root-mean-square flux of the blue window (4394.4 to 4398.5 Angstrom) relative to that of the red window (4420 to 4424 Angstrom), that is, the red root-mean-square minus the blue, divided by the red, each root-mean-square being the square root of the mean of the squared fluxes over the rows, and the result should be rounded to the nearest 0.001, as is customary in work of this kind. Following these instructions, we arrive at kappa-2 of 0.053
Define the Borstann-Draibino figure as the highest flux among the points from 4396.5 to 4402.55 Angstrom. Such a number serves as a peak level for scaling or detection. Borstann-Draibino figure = 23.8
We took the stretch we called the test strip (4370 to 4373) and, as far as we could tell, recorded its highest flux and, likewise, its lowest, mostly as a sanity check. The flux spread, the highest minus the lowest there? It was 2.3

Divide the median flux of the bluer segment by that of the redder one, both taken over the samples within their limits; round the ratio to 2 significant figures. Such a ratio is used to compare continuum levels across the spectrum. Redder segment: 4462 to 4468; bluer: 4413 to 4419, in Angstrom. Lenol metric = 0.89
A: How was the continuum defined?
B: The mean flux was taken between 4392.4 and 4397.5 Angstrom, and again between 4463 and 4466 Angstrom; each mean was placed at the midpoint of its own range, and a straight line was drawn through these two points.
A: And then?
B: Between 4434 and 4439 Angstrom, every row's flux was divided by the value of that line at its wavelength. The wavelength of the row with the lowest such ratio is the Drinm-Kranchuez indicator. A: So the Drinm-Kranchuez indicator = 4435.62 Angstrom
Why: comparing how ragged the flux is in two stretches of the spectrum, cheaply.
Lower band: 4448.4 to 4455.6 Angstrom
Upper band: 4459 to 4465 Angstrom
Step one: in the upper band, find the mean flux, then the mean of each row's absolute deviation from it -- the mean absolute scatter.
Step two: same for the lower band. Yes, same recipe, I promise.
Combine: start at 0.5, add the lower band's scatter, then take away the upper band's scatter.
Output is 2.0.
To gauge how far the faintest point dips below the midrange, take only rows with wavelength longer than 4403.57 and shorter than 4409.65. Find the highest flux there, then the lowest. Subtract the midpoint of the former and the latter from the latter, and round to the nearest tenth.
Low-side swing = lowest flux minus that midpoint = -3.1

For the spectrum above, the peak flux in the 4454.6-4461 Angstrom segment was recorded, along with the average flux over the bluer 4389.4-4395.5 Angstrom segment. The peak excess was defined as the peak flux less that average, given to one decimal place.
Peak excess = 9.7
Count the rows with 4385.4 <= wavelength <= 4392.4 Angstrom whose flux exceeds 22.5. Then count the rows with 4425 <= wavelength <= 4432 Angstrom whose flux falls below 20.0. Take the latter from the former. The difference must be -1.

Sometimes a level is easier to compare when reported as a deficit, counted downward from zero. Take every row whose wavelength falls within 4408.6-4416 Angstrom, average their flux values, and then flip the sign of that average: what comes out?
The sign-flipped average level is -21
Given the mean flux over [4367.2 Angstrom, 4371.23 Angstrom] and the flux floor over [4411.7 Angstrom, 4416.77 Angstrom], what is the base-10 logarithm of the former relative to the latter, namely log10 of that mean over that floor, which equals 0.029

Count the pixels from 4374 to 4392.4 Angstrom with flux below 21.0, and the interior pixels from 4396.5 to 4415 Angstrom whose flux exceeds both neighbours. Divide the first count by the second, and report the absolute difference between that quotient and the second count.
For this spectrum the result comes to 2.40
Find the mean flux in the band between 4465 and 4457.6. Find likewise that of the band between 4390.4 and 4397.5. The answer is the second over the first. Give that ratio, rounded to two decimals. 0.84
